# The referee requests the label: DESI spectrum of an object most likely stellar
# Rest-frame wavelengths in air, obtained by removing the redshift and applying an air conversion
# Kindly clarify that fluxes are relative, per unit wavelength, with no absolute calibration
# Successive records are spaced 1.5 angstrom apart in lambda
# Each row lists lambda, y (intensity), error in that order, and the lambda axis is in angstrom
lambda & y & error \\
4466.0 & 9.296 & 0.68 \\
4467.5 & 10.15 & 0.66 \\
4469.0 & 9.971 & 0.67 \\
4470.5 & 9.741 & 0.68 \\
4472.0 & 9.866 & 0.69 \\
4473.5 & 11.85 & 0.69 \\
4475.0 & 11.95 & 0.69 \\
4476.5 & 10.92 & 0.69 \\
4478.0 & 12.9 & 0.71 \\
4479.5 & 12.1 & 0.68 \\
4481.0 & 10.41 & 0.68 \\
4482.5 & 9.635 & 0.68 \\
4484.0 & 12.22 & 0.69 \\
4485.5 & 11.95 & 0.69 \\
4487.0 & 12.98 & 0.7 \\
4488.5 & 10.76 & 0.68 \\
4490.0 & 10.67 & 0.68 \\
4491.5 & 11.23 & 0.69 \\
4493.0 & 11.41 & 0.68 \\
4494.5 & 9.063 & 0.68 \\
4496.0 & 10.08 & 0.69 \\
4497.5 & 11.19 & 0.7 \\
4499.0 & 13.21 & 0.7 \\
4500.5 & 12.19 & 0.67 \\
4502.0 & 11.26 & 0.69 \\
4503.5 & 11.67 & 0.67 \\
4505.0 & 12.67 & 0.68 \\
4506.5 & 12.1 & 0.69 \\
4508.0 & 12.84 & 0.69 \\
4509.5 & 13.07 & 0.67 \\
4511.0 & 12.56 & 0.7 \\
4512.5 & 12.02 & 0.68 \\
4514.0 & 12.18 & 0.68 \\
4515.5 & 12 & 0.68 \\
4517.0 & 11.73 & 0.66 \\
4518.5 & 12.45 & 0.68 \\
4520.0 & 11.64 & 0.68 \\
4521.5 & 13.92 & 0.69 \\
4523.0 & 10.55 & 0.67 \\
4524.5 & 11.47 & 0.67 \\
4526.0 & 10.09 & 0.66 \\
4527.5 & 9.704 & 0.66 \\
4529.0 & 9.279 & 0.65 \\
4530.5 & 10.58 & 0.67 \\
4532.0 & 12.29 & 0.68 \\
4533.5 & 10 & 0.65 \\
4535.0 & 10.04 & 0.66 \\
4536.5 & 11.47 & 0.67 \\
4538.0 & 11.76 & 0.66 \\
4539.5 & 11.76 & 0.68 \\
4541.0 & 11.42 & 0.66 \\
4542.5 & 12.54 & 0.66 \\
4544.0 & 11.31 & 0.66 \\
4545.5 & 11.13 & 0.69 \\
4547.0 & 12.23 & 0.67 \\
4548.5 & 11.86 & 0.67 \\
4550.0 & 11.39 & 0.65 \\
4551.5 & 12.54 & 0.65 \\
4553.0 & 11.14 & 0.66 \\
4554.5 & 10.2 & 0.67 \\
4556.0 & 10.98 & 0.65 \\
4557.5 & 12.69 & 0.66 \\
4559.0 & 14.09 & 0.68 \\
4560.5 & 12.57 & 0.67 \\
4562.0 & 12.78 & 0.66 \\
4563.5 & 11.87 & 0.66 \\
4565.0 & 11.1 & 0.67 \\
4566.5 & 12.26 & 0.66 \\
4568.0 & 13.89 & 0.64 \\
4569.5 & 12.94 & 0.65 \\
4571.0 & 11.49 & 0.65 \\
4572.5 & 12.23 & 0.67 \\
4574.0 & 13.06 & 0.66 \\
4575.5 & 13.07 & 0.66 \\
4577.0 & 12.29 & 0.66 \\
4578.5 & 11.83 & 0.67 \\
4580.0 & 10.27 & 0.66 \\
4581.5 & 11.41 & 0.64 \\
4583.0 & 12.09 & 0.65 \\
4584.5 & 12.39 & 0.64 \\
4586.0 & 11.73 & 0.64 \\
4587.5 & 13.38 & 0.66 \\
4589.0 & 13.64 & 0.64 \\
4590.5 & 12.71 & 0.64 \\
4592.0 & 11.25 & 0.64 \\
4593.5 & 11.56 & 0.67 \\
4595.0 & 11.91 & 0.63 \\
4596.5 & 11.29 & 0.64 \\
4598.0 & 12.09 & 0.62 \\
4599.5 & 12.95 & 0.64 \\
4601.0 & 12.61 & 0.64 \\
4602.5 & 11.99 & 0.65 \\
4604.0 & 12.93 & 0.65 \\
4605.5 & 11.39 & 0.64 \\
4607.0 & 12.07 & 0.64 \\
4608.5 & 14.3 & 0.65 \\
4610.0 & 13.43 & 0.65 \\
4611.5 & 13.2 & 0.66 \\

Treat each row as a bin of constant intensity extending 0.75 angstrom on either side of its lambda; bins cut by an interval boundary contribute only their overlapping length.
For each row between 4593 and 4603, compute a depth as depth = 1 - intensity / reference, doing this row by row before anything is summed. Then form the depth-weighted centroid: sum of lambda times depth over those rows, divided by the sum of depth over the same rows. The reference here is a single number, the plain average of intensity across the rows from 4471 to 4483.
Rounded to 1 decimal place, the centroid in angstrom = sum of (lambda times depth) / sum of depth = 4599.1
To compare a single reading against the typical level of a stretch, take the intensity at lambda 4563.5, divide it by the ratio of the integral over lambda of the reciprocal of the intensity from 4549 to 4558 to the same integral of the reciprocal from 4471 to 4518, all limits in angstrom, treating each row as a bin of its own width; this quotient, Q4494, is 61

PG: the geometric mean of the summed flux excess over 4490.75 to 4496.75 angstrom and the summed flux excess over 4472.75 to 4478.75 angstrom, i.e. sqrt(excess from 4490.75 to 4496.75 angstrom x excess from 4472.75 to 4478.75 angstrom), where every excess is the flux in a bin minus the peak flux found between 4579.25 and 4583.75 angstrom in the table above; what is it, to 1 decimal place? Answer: 2.2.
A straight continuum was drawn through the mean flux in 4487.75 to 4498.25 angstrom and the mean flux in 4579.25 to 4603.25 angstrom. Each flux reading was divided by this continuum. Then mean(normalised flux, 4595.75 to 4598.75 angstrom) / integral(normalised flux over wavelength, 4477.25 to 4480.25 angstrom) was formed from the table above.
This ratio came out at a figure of 0.27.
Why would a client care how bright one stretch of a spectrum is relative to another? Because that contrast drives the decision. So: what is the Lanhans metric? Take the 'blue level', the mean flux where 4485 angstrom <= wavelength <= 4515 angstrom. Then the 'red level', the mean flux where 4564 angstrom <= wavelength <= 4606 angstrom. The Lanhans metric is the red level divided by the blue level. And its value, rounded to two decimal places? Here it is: 1.04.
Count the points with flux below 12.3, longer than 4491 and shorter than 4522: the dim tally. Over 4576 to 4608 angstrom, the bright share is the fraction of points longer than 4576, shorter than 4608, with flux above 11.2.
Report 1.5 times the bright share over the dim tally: 0.102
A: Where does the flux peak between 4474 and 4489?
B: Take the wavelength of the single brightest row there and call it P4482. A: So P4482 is 4487.0 angstrom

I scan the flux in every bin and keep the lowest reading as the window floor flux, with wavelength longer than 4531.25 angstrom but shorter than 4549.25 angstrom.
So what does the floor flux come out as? 10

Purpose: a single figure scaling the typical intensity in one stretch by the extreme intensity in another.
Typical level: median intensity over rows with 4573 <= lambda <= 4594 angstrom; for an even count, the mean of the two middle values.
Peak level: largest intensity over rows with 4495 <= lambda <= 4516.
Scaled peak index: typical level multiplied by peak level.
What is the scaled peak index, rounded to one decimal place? 161.0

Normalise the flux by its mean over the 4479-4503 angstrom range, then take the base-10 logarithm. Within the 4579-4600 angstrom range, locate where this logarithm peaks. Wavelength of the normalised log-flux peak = 4589.0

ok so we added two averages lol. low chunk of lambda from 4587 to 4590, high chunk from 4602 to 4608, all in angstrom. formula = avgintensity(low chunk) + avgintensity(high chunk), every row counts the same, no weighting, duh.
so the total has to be 25.6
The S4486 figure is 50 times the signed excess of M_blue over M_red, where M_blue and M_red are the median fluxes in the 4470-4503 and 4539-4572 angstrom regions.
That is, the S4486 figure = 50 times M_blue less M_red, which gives -31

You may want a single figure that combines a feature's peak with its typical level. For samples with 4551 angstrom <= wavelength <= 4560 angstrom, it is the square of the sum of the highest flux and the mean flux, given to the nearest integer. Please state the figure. 678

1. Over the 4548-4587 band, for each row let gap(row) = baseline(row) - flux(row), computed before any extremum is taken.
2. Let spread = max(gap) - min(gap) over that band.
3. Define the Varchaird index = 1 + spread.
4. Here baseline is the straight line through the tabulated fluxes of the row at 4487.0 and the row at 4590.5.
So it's 4.9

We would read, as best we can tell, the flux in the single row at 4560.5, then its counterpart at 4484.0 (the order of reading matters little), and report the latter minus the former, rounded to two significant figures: -0.35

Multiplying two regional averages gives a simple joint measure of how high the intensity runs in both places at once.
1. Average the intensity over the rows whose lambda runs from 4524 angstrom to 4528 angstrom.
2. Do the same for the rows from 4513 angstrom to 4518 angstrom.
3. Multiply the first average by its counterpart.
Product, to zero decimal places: 125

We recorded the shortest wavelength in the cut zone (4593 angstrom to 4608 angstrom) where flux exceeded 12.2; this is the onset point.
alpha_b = 4599.5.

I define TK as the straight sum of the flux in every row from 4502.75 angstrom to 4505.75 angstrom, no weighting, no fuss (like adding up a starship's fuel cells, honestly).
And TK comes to 24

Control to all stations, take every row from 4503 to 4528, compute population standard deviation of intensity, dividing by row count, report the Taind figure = 1.03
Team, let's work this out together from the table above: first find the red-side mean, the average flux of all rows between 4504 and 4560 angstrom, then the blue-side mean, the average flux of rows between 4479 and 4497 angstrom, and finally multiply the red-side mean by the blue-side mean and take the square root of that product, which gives 11.35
